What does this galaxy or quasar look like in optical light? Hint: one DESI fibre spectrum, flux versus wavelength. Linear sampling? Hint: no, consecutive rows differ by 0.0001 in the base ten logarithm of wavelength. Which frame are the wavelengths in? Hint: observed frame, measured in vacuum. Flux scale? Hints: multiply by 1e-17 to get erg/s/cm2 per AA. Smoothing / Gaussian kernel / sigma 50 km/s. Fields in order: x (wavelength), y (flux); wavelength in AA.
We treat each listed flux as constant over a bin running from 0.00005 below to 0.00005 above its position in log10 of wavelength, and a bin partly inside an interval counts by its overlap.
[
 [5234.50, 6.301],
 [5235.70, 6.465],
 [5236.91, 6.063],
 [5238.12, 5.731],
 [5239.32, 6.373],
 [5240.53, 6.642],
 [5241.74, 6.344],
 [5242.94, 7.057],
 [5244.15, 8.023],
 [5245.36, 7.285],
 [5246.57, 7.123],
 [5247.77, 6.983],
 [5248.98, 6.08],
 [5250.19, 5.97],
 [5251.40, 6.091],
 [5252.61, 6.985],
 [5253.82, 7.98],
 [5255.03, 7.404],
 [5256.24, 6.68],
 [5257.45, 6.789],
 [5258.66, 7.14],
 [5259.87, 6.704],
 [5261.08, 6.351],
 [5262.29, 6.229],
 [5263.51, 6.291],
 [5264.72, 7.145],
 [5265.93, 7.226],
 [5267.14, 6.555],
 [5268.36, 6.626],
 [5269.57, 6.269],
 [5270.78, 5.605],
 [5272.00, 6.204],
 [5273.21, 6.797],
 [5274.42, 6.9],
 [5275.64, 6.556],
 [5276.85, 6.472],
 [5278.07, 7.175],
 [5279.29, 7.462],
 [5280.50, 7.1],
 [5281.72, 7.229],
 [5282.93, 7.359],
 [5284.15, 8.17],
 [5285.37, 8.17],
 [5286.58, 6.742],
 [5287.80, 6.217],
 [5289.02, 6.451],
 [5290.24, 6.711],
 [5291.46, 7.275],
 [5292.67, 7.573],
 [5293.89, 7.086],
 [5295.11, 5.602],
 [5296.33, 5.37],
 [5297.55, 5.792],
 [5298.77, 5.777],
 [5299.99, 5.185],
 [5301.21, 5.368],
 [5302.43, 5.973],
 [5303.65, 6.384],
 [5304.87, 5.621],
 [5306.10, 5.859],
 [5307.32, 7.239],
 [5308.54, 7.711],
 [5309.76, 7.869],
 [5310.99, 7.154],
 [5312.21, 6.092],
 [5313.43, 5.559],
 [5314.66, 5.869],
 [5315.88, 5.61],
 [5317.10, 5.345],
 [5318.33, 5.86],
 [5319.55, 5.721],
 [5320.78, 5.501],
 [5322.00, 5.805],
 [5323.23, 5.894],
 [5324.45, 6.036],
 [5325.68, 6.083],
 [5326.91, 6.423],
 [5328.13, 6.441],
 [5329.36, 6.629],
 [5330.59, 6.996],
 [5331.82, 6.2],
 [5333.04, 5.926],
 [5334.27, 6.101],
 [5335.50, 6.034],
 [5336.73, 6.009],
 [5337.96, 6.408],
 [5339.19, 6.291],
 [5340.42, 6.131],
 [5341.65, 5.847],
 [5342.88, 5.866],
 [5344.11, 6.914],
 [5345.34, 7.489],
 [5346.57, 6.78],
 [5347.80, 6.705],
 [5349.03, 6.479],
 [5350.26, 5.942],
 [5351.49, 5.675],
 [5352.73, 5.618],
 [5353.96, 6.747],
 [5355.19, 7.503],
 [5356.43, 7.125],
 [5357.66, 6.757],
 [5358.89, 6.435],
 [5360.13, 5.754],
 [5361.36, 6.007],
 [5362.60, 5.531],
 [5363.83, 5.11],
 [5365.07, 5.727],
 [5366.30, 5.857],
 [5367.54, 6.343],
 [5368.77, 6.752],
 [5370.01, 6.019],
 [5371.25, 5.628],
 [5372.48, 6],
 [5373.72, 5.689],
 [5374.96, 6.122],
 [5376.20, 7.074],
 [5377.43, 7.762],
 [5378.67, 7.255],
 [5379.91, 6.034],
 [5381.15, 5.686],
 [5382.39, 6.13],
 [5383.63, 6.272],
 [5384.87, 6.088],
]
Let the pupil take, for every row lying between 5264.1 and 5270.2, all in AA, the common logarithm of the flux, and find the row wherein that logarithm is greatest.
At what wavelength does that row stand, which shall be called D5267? 5265.93 AA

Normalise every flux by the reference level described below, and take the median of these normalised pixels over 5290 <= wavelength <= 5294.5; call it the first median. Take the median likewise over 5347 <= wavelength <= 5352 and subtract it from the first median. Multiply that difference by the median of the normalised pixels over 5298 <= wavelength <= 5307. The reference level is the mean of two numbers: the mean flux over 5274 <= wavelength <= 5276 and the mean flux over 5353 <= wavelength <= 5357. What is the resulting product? 0.12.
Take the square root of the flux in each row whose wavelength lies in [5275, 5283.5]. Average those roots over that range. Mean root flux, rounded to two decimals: 2.65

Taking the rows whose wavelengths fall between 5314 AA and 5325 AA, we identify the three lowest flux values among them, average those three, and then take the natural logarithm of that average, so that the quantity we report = 1.70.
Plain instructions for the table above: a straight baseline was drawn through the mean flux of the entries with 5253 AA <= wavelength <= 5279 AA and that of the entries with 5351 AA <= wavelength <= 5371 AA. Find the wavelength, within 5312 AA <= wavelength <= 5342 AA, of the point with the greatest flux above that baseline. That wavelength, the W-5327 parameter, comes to 5330.59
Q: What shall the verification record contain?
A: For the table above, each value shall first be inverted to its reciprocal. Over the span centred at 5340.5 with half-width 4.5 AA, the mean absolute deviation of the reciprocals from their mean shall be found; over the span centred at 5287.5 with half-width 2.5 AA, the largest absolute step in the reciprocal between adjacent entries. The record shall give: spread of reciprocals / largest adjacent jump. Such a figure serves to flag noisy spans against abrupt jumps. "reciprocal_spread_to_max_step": 0.27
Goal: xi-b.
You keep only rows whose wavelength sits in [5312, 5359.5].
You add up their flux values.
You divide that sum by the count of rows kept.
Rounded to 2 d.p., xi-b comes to 6.23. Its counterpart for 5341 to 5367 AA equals 6.28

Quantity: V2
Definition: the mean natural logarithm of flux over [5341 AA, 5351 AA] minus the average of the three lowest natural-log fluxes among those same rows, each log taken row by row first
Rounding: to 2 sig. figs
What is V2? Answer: 0.096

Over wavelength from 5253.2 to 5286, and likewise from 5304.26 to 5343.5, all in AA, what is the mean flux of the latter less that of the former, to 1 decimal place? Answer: -0.7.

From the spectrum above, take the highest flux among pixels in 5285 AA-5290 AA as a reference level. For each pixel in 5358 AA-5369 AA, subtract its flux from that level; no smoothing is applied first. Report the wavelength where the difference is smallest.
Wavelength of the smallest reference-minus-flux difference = 5368.77 AA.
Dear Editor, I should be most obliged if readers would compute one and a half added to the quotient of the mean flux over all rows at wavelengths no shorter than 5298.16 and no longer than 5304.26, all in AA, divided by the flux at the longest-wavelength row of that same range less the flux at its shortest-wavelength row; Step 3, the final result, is 11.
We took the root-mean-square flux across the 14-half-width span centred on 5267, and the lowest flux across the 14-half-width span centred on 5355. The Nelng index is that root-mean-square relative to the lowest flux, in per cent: 132.8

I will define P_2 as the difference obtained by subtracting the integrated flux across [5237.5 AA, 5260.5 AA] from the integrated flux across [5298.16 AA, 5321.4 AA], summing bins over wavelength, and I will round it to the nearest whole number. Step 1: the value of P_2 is -15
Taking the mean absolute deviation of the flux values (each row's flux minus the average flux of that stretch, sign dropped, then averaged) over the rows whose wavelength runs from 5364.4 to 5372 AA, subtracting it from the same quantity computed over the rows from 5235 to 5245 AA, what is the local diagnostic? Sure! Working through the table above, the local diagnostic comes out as 0.16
